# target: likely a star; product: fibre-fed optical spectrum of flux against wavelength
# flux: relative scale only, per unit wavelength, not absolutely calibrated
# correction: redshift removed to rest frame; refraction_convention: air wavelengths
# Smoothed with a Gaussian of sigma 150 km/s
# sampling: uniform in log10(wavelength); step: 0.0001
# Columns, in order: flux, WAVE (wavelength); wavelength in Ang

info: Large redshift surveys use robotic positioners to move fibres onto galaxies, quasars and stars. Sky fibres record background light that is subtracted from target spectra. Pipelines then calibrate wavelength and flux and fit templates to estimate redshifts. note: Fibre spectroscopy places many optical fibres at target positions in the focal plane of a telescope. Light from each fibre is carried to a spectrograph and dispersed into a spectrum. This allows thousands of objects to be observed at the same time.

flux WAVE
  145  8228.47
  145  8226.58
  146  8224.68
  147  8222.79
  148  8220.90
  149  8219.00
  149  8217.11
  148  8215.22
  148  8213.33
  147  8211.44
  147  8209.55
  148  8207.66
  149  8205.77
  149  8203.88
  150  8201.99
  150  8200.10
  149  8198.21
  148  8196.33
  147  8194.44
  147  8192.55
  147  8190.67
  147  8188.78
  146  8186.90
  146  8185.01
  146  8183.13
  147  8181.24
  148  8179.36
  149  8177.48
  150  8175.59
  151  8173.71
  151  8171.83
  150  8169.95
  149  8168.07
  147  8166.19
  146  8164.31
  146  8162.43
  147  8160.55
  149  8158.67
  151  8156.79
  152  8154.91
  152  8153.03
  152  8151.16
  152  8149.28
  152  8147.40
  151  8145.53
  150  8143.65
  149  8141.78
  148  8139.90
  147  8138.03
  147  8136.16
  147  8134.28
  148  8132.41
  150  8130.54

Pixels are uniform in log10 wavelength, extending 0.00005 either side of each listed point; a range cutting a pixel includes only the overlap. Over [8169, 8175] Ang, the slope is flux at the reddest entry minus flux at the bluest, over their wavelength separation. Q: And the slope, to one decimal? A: 0.3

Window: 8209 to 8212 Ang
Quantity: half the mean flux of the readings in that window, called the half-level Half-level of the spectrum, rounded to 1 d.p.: 73.5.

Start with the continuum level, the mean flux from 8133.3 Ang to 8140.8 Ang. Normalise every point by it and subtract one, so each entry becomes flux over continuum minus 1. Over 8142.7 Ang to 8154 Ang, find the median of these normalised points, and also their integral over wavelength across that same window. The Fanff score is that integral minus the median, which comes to 0.29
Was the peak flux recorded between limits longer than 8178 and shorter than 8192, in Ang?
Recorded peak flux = 148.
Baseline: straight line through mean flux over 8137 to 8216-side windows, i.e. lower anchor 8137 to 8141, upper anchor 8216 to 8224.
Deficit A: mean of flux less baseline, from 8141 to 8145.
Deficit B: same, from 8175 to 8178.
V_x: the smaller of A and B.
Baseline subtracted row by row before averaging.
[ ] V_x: 2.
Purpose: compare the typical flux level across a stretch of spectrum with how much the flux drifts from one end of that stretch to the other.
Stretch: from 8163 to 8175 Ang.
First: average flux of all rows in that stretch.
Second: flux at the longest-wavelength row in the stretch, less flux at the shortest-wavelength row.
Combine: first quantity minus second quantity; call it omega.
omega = 144.0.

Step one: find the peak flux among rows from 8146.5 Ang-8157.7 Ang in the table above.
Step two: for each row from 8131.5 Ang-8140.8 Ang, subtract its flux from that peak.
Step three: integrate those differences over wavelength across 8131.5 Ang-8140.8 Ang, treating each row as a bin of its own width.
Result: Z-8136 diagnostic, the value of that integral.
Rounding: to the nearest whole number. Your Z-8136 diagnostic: 43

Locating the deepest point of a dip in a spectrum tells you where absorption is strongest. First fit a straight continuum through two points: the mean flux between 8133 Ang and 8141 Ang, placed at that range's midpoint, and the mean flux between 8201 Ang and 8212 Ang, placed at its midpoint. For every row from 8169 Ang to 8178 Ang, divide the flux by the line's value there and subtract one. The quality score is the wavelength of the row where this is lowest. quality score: 8177.48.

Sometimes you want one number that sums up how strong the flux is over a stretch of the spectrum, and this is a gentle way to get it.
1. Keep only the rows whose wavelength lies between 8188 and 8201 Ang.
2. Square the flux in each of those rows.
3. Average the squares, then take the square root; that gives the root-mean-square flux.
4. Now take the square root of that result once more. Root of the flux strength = 12.2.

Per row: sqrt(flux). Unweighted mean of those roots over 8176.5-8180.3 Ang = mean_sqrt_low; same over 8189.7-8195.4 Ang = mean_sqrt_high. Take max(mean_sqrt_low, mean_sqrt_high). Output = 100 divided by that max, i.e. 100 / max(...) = 8.21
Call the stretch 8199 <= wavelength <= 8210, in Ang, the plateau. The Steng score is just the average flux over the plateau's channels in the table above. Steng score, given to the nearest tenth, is 148.8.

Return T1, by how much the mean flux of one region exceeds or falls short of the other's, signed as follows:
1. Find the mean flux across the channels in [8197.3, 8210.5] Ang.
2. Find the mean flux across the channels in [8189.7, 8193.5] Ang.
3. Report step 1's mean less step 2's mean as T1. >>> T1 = 1.9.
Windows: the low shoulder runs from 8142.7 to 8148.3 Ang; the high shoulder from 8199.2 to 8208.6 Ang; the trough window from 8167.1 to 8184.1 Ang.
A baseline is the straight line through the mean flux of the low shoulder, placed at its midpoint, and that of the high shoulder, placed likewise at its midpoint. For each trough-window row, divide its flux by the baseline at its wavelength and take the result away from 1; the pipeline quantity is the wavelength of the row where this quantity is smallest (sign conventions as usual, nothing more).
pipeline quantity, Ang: 8173.71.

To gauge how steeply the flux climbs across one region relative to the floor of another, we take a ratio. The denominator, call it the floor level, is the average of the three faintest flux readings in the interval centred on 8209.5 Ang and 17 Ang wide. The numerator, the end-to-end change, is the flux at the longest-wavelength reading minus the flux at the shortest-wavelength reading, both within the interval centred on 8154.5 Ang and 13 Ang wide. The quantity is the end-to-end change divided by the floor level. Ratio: -0.034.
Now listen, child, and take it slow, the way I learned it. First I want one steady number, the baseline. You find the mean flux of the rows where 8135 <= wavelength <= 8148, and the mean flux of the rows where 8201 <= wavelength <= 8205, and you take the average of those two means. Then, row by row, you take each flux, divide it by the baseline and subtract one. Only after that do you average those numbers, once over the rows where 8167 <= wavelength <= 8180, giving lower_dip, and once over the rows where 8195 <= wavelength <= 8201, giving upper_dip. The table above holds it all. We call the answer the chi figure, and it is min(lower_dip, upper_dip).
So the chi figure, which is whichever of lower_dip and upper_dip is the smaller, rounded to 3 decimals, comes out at -0.002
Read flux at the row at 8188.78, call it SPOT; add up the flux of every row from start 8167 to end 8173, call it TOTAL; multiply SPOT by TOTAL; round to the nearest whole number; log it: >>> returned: 66150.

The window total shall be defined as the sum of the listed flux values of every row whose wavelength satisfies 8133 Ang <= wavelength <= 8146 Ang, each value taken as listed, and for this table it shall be 1039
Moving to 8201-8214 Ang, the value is 1038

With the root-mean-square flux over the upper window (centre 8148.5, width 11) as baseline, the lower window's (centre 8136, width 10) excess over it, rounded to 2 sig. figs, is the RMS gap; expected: -4.1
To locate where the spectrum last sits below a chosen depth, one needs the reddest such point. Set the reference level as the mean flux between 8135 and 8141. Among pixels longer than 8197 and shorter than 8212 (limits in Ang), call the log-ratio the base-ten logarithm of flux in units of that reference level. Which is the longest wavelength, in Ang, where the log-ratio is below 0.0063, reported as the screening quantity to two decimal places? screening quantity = 8211.44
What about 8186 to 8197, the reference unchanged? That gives 8196.33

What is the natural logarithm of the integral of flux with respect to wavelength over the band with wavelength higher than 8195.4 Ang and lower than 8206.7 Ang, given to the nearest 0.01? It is 7.43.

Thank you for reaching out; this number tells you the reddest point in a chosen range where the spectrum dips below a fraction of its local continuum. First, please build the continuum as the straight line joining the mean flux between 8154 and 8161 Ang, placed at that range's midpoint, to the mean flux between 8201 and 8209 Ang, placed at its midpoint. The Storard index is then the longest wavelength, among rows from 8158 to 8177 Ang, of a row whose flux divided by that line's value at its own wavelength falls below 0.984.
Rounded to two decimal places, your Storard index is 8166.19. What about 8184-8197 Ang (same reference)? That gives 8186.90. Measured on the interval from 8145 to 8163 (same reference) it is 8162.43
